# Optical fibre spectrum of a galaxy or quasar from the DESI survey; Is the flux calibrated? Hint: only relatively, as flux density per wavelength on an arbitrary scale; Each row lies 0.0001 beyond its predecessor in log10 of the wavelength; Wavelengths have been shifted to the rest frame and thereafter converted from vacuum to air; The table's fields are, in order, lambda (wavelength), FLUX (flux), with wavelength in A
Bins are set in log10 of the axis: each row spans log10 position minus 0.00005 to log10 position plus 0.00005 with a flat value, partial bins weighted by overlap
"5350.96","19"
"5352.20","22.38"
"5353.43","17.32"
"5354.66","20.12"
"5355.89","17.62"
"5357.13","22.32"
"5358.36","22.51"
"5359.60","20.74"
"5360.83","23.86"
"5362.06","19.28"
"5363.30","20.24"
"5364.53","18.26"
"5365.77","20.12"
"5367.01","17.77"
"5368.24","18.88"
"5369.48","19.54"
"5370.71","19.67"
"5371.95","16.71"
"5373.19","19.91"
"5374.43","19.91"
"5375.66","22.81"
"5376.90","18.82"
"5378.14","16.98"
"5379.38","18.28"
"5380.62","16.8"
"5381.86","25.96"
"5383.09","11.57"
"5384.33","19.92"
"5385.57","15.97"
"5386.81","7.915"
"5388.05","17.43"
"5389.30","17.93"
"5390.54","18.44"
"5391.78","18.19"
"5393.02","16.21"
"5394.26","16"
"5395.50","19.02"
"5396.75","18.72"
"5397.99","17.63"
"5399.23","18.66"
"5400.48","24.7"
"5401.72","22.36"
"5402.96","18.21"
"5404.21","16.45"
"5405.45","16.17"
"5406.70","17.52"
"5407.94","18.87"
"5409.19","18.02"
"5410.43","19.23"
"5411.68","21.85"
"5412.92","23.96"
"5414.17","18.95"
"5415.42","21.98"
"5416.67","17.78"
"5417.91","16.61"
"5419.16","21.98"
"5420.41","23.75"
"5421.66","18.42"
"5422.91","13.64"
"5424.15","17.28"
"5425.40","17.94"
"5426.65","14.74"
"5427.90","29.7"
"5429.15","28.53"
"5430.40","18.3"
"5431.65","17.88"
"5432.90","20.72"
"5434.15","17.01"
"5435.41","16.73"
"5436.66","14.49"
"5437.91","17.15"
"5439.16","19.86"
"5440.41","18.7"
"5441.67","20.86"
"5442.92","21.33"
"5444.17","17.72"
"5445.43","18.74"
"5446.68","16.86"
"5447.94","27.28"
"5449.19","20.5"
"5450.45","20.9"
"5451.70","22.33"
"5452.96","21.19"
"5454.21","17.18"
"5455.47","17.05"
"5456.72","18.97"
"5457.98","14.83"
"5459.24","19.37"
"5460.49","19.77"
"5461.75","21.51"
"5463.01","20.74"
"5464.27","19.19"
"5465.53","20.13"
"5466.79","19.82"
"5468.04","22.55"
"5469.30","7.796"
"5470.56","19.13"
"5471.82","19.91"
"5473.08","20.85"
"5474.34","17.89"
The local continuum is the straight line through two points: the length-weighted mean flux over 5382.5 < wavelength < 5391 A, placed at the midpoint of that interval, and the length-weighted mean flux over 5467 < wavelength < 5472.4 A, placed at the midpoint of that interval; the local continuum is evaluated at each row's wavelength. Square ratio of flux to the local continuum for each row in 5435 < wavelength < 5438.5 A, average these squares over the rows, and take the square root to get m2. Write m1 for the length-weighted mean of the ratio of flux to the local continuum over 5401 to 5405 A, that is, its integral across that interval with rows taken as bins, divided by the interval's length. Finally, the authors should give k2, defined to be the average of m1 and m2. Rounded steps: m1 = 1.20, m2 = 0.97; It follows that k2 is 1.08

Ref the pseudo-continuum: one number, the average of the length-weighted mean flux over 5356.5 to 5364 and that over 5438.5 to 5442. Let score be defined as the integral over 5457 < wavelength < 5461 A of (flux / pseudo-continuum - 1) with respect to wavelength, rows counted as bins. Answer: -0.49 A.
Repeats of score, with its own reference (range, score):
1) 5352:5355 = -0.14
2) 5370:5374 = -0.34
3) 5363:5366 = -0.17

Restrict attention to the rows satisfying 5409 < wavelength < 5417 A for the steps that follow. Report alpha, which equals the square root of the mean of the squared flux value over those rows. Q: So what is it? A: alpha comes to 20.4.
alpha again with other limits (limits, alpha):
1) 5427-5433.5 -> 23.6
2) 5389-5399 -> 17.8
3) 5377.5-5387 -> 17.4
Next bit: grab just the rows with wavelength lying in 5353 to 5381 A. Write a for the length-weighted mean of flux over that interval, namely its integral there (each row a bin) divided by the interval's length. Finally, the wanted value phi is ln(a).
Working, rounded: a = 19.5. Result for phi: 2.972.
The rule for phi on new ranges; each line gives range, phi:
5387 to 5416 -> 2.934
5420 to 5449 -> 2.968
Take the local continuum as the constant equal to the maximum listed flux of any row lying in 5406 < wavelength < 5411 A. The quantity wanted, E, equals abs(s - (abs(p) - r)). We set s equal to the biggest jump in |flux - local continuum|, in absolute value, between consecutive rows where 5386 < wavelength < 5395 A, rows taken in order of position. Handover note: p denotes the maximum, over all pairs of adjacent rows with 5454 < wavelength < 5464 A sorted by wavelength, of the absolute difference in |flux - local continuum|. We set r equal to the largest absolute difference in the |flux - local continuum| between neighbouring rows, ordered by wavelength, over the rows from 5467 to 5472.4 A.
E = 16.6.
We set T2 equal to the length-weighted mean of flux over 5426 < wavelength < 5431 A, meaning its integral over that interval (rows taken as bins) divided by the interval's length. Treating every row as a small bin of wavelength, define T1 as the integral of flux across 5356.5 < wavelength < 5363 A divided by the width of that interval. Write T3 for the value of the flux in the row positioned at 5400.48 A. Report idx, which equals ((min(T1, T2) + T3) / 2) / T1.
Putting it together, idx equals 1.07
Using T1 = 21.6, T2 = 22.8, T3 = 24.7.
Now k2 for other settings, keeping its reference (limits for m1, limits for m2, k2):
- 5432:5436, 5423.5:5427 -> 1.05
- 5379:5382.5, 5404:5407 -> 1.19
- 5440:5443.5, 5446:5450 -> 1.25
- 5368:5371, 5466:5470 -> 1.15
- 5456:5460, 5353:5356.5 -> 1.14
